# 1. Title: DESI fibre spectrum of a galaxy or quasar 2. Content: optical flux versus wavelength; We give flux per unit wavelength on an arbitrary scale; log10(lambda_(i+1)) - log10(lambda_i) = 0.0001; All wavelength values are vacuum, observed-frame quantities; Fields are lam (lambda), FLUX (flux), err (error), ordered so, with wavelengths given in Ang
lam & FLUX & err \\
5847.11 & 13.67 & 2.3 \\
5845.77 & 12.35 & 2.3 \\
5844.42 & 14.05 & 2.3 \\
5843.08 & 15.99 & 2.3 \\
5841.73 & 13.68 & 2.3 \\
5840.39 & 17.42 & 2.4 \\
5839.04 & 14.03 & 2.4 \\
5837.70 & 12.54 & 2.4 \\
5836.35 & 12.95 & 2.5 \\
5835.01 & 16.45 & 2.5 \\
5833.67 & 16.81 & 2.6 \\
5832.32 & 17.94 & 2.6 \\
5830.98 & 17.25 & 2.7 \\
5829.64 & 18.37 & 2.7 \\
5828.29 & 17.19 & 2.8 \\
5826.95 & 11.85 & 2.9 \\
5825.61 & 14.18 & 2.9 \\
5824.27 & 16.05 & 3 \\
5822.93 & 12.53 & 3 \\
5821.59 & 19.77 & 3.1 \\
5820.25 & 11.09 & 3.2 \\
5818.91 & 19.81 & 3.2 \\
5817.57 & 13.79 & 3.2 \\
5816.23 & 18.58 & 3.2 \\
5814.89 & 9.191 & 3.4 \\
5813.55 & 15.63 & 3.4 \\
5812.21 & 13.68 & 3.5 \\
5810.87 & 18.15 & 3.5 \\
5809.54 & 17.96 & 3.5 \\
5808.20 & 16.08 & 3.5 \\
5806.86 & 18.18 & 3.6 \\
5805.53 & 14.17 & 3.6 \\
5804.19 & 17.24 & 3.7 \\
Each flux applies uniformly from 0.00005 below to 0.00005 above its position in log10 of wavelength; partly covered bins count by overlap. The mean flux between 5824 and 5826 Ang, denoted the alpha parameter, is 15.1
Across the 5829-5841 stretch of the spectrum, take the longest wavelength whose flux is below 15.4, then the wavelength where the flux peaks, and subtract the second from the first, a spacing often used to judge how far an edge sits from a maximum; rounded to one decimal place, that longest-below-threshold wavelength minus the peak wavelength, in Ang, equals 9.4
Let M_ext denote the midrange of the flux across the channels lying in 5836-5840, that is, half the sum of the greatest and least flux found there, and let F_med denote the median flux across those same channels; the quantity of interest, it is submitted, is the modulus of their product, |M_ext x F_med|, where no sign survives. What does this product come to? 172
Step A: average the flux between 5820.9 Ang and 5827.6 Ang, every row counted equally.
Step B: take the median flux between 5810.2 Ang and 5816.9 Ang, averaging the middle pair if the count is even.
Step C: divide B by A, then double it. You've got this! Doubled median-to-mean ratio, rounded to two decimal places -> 2.10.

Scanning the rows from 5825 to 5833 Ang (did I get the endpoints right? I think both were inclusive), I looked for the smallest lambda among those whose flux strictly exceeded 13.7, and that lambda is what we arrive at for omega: 5825.61 Ang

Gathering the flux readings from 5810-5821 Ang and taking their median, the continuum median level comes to 14.7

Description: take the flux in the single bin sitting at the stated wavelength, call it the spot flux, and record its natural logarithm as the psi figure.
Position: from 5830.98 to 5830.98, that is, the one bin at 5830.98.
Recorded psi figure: 2.85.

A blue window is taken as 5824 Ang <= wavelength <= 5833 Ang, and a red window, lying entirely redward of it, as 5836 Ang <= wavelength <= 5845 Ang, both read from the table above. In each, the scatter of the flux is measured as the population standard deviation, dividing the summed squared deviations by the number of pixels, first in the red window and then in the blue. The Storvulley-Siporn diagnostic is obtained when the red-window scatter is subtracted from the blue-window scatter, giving 0.6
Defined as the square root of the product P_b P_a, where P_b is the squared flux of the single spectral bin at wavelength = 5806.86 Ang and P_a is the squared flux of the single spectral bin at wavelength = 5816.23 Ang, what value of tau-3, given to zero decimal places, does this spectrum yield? 338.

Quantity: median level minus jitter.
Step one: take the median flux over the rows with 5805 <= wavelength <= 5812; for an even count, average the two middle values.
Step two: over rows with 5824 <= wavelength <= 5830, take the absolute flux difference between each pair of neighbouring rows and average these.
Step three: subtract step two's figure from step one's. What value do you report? 15.3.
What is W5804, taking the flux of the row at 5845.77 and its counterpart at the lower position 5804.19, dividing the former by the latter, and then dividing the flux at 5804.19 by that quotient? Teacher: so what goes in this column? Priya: 24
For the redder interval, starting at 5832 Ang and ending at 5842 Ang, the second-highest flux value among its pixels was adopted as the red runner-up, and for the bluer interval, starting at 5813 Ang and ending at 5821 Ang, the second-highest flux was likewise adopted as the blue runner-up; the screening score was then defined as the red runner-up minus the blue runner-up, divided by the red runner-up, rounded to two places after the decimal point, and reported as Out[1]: -0.07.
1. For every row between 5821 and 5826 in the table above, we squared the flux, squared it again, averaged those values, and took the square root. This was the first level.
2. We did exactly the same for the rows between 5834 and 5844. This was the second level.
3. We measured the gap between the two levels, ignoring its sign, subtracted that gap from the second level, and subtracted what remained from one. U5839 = -184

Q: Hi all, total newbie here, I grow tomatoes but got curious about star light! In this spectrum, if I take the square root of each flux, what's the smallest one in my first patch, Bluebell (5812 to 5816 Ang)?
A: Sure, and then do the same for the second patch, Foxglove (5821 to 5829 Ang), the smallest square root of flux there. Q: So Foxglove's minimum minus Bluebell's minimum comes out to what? 0.41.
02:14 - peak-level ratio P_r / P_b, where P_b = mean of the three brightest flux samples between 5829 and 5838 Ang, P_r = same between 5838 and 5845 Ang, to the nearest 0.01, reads 0.89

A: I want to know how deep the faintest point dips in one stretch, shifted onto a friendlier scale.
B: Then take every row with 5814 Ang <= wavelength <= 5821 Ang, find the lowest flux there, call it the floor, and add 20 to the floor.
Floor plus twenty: 29.2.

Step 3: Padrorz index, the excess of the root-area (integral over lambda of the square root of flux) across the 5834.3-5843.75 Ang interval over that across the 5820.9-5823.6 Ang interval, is 25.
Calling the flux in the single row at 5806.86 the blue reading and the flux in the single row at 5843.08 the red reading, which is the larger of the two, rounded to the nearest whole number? 18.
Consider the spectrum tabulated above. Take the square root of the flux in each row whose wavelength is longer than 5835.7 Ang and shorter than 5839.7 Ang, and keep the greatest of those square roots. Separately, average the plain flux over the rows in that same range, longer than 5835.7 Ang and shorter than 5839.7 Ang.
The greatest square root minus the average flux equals -9.4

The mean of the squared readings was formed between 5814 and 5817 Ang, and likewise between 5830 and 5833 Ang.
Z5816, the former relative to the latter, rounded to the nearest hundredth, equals 0.69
